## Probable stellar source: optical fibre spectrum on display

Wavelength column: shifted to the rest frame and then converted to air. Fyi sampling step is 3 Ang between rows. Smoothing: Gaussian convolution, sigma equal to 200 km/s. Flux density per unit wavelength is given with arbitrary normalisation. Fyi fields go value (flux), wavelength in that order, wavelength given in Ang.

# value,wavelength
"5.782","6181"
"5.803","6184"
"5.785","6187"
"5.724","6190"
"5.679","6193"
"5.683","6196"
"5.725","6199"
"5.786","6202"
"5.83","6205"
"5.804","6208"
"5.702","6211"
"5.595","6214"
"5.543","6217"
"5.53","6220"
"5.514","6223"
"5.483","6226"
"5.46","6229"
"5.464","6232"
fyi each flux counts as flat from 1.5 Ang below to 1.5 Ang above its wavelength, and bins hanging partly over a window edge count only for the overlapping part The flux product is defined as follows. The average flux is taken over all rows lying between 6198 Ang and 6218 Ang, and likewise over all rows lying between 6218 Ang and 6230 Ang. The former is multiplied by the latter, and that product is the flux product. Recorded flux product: 31.4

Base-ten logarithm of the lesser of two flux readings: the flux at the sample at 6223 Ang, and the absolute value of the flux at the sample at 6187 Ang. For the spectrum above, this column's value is 0.741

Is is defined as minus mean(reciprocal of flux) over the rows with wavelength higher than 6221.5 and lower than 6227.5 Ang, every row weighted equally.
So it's -0.182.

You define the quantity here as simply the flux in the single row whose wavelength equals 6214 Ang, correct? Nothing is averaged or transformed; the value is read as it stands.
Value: 5.595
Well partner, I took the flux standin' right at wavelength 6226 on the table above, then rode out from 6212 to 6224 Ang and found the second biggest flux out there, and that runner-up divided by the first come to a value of 1.01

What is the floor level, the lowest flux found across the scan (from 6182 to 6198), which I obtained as 5.679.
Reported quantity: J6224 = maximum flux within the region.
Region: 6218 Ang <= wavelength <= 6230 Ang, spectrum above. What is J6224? 5.53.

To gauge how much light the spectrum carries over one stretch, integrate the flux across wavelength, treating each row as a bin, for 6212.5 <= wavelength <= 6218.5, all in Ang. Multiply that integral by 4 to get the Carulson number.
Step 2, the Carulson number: 133.7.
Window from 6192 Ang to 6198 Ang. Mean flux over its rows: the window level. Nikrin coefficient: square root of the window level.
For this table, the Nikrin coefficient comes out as 2.38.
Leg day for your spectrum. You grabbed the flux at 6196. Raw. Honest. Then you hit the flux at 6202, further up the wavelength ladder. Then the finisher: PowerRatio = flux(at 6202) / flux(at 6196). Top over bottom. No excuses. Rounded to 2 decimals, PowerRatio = 1.02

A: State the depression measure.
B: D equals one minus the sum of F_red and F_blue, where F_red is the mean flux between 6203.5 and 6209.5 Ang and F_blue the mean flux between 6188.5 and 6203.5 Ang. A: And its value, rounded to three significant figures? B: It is -10.5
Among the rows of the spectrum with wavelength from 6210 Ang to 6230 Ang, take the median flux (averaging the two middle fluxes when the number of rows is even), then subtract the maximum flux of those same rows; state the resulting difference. -0.17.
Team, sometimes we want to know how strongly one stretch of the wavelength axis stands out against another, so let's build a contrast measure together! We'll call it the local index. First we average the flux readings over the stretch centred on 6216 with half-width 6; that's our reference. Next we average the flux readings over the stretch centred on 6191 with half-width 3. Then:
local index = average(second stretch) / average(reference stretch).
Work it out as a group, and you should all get 1.02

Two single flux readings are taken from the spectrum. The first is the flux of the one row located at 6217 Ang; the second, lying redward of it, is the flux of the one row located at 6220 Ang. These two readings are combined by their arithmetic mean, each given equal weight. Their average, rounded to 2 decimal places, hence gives 5.54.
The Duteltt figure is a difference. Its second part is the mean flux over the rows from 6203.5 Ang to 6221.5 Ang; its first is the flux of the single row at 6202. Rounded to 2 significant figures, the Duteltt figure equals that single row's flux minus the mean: 0.12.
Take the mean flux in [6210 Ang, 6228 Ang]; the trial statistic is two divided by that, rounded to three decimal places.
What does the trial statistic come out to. 0.360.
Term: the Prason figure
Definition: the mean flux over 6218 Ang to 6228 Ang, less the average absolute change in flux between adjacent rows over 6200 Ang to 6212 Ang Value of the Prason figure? 5.45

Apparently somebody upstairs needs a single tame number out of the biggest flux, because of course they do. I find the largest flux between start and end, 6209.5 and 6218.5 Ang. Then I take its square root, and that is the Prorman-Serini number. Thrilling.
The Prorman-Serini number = 2.39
